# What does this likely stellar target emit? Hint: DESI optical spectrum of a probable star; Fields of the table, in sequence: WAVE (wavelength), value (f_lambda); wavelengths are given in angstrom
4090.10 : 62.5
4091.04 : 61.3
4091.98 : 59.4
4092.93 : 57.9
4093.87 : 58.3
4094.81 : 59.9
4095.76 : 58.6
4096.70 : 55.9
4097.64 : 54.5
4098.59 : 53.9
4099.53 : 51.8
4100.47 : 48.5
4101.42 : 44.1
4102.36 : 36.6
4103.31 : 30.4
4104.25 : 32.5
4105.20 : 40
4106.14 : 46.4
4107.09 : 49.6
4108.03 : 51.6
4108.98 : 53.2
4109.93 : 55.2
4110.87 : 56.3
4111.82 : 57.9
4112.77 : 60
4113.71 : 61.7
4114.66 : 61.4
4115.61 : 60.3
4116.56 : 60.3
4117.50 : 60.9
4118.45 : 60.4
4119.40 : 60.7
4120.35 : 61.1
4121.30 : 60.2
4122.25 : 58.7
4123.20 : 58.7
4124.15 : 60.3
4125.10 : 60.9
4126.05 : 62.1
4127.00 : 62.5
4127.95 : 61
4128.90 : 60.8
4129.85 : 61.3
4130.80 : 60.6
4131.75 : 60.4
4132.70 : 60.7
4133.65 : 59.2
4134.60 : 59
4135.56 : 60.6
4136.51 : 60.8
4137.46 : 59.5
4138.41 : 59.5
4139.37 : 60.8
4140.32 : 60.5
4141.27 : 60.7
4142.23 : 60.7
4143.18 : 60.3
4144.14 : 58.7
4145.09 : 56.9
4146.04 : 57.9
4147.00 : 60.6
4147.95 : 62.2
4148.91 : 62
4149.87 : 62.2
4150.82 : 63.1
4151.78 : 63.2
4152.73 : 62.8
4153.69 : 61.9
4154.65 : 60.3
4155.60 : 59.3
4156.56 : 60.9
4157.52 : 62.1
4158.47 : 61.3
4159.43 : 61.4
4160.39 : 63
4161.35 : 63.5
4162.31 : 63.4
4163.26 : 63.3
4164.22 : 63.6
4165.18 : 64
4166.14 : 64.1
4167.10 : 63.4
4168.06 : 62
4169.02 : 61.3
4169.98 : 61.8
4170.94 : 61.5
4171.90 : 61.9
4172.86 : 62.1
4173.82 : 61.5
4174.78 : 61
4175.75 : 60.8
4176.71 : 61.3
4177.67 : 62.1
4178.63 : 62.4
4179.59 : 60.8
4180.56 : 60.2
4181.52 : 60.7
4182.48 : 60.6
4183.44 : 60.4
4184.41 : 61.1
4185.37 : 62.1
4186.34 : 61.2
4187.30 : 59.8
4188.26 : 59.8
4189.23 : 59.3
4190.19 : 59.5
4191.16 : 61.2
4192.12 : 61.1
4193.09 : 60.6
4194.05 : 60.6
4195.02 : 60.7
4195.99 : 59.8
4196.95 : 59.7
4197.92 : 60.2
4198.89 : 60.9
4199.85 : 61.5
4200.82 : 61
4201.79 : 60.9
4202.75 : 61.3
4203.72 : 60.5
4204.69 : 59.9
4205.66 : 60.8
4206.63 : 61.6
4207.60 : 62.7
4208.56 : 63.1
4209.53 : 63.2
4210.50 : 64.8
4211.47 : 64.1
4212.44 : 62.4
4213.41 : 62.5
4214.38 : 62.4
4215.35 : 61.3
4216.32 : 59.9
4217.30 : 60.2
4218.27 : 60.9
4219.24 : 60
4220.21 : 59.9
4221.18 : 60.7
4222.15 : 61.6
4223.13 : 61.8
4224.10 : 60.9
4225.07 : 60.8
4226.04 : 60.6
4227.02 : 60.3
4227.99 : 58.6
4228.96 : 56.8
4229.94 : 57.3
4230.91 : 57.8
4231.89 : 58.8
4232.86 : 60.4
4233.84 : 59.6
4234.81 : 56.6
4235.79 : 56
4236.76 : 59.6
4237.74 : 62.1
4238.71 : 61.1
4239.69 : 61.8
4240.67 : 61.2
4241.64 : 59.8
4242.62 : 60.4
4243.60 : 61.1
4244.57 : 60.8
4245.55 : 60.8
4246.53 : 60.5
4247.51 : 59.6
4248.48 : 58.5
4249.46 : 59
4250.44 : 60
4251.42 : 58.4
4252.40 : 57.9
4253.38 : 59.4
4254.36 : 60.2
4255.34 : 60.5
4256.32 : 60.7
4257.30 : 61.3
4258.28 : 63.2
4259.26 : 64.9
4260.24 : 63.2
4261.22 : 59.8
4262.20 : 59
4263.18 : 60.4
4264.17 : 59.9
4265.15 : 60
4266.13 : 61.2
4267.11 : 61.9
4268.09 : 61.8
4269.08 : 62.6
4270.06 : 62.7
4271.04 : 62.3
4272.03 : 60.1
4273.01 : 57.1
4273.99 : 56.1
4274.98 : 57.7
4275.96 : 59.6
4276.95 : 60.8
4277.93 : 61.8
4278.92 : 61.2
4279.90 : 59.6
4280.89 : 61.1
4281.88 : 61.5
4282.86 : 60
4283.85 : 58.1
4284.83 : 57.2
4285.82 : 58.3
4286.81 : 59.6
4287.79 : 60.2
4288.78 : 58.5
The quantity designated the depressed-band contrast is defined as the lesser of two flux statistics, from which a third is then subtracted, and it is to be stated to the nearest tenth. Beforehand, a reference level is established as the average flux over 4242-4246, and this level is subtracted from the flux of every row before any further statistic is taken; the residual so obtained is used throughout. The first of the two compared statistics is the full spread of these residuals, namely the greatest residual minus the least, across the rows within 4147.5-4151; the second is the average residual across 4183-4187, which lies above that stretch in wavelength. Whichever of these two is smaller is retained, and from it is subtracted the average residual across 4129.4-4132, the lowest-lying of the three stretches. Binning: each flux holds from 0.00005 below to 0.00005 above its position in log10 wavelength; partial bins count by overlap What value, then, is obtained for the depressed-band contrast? 0.4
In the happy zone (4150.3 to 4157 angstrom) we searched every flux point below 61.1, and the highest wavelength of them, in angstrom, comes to 4156.56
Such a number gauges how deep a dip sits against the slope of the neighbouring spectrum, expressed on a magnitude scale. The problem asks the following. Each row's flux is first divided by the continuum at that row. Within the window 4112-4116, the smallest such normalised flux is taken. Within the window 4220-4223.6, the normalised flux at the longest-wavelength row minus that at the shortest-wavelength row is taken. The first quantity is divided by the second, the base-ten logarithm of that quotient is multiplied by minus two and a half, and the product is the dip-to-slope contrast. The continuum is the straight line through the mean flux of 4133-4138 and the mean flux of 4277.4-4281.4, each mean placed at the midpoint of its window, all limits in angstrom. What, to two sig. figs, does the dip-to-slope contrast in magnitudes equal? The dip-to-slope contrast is -3.8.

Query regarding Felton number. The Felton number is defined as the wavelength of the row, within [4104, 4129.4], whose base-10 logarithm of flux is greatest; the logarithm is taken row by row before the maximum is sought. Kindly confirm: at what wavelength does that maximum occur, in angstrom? 4127.00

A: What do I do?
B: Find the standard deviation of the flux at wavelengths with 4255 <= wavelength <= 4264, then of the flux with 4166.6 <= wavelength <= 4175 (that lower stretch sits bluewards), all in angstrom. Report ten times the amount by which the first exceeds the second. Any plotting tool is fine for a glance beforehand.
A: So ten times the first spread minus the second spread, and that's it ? 12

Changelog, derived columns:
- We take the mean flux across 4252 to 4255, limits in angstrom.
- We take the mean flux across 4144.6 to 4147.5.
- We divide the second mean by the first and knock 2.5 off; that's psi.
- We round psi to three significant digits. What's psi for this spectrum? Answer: -1.51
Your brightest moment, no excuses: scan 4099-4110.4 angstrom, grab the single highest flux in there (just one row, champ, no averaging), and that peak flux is 55.2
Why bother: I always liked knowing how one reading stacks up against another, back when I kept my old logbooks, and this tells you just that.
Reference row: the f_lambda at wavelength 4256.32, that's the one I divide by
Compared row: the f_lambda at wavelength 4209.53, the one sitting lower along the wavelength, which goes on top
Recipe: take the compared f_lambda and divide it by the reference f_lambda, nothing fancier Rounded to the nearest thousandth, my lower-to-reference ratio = 1.041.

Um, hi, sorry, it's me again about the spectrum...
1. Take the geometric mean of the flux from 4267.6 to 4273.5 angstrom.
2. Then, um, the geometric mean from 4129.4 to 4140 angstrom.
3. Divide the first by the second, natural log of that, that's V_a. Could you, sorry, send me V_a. 0.014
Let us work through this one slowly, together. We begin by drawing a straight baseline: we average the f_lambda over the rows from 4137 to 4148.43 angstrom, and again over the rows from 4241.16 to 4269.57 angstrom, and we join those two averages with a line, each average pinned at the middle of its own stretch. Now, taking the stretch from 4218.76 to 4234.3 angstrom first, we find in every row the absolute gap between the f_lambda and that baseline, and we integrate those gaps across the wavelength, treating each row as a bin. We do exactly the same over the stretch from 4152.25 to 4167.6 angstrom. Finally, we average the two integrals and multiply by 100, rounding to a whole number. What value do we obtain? 2831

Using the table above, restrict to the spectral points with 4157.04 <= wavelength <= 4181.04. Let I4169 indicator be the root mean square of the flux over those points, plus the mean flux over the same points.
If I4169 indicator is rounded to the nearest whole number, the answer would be 124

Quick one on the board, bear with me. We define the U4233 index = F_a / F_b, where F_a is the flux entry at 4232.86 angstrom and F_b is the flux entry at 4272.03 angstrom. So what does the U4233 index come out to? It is 1.00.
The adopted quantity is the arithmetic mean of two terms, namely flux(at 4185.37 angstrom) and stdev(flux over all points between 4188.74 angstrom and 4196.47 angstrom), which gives 31.4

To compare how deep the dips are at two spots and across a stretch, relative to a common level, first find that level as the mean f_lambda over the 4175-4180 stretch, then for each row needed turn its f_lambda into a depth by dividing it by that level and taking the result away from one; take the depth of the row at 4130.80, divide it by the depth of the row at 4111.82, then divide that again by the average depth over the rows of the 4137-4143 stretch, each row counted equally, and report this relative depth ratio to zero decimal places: 13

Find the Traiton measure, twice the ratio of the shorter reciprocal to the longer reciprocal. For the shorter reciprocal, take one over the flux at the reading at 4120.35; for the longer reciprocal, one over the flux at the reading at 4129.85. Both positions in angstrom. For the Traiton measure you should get 2.01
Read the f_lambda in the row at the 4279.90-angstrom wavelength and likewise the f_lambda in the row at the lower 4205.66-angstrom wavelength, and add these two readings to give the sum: 120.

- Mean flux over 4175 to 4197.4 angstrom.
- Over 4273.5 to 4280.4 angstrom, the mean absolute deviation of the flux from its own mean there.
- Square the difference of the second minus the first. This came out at 3502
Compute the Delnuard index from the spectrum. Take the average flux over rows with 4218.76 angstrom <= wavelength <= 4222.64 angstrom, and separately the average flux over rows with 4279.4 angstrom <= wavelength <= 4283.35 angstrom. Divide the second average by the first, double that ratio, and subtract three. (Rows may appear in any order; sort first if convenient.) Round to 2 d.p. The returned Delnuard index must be -1.00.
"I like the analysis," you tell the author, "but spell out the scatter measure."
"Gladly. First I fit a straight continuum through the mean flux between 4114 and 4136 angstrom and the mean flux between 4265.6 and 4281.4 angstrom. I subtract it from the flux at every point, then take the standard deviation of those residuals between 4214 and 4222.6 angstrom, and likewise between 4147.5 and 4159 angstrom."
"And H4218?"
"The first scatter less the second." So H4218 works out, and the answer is -0.28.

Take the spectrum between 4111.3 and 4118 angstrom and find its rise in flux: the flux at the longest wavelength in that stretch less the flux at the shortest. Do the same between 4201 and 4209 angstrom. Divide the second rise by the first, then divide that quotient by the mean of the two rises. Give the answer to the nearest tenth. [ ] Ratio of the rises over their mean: 0.3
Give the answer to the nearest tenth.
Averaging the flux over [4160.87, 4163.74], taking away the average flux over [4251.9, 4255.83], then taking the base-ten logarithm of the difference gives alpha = 0.6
